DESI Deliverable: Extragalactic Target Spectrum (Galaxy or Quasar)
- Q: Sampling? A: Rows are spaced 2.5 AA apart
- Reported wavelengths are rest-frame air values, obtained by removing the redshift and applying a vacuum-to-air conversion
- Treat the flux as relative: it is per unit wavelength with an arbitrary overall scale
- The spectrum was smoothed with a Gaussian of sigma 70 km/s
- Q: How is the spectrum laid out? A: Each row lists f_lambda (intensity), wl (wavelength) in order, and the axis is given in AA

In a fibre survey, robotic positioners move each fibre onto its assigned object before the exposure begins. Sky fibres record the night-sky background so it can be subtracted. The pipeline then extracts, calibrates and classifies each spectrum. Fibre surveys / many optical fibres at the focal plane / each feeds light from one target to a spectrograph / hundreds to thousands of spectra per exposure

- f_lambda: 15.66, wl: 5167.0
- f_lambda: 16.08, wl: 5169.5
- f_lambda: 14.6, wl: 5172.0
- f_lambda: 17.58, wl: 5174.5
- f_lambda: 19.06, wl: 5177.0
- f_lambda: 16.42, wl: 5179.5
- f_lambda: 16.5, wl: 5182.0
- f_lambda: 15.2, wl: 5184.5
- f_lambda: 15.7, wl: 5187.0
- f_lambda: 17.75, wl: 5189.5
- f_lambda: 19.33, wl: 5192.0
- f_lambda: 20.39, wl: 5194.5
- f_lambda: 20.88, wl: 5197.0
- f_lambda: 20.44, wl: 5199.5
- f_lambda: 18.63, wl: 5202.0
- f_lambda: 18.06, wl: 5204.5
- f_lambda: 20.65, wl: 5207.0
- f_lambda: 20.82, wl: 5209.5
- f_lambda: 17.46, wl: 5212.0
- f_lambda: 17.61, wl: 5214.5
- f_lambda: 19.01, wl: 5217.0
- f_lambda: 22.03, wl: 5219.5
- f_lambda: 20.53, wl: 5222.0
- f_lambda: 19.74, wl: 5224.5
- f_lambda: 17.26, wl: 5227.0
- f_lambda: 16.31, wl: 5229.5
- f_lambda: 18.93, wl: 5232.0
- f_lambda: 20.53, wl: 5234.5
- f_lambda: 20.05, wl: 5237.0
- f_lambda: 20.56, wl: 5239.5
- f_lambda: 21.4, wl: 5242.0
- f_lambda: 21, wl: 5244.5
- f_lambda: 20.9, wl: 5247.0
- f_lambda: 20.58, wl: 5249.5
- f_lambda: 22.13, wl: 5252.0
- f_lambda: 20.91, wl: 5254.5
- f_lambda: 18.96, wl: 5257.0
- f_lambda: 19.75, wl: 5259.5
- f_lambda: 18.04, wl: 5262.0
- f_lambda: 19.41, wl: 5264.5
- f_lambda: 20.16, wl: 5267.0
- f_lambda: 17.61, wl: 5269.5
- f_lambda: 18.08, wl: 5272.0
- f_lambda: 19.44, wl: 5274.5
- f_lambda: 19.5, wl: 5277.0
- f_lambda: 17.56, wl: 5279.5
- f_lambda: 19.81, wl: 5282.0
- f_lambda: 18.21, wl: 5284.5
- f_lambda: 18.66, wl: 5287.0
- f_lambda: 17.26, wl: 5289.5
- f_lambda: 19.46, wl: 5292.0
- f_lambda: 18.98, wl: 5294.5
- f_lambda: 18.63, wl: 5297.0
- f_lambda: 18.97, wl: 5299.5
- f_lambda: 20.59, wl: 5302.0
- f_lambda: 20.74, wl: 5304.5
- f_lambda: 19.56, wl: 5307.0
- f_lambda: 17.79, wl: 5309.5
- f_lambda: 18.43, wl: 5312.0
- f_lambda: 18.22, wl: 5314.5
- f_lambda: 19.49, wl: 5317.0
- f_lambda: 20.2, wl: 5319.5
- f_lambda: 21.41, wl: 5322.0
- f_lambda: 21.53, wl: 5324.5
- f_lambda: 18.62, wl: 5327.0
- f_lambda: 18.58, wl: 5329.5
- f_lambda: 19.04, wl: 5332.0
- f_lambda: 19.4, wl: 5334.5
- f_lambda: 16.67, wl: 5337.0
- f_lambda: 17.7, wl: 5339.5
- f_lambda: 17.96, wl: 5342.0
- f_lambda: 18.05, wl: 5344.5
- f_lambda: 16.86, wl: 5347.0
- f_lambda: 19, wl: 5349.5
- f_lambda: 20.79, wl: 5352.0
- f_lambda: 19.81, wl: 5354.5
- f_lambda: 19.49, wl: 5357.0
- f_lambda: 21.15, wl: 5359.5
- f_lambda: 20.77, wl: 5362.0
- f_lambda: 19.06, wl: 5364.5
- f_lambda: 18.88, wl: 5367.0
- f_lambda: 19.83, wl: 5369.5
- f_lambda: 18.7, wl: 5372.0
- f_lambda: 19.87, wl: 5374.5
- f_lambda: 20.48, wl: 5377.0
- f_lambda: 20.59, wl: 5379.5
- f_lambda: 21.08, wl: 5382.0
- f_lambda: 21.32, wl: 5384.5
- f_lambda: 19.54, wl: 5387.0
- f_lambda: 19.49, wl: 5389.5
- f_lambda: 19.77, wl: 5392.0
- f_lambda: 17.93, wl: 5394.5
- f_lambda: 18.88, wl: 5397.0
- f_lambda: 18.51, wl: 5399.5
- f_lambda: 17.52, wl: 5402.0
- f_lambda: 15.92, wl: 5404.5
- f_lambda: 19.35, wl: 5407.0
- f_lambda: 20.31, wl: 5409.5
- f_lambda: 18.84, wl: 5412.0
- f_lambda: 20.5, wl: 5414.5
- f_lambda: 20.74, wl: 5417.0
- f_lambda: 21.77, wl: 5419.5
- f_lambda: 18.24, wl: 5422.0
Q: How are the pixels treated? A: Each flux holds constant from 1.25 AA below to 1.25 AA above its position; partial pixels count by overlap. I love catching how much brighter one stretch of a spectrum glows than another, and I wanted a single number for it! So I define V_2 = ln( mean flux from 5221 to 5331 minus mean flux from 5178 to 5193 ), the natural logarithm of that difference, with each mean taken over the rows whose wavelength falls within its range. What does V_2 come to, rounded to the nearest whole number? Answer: 1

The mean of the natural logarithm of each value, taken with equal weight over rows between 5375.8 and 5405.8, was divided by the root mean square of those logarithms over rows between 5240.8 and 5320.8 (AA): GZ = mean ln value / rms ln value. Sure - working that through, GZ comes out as 0.997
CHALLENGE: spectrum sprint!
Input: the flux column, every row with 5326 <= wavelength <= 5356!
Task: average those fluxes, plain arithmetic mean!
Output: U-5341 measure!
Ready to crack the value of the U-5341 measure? 18.5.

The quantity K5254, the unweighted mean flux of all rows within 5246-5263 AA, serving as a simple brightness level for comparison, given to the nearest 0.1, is 20.2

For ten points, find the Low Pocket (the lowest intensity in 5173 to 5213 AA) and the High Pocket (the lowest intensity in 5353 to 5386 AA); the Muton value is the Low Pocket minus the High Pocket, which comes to -3.5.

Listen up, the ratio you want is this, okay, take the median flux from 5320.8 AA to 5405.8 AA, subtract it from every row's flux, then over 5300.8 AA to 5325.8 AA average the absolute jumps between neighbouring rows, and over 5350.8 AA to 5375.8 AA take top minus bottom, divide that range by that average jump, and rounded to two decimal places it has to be 3.04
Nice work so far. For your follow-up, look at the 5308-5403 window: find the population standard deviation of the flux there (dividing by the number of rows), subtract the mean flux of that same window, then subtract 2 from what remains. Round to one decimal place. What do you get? -20.0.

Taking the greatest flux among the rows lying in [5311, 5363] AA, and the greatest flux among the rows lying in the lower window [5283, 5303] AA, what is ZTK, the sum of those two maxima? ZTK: 42.1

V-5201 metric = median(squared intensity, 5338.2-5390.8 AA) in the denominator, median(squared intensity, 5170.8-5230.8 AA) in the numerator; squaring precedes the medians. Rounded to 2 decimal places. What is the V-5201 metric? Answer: 0.88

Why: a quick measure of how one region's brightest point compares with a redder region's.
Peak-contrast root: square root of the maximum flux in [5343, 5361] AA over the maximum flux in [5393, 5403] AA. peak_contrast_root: 1.06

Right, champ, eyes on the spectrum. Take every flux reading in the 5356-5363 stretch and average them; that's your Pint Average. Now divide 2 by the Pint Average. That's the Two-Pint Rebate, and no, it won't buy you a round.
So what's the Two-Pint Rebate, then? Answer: 0.098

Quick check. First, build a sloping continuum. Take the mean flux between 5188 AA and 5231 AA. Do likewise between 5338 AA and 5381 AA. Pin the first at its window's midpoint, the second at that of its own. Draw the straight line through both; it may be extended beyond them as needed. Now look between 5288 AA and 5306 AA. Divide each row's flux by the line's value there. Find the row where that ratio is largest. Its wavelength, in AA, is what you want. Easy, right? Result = 5304.5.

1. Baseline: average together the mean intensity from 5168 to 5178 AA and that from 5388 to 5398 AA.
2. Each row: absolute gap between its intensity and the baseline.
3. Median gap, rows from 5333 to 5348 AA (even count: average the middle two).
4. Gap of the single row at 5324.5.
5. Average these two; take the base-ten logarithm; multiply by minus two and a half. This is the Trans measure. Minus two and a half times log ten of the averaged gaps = -0.8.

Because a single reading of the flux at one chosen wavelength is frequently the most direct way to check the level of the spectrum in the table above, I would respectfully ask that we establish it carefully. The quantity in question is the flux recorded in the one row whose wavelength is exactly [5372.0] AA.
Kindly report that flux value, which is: 18.7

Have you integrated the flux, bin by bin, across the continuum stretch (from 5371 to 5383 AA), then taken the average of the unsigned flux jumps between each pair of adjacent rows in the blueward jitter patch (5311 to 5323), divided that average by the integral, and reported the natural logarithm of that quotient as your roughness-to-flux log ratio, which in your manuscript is -5.7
